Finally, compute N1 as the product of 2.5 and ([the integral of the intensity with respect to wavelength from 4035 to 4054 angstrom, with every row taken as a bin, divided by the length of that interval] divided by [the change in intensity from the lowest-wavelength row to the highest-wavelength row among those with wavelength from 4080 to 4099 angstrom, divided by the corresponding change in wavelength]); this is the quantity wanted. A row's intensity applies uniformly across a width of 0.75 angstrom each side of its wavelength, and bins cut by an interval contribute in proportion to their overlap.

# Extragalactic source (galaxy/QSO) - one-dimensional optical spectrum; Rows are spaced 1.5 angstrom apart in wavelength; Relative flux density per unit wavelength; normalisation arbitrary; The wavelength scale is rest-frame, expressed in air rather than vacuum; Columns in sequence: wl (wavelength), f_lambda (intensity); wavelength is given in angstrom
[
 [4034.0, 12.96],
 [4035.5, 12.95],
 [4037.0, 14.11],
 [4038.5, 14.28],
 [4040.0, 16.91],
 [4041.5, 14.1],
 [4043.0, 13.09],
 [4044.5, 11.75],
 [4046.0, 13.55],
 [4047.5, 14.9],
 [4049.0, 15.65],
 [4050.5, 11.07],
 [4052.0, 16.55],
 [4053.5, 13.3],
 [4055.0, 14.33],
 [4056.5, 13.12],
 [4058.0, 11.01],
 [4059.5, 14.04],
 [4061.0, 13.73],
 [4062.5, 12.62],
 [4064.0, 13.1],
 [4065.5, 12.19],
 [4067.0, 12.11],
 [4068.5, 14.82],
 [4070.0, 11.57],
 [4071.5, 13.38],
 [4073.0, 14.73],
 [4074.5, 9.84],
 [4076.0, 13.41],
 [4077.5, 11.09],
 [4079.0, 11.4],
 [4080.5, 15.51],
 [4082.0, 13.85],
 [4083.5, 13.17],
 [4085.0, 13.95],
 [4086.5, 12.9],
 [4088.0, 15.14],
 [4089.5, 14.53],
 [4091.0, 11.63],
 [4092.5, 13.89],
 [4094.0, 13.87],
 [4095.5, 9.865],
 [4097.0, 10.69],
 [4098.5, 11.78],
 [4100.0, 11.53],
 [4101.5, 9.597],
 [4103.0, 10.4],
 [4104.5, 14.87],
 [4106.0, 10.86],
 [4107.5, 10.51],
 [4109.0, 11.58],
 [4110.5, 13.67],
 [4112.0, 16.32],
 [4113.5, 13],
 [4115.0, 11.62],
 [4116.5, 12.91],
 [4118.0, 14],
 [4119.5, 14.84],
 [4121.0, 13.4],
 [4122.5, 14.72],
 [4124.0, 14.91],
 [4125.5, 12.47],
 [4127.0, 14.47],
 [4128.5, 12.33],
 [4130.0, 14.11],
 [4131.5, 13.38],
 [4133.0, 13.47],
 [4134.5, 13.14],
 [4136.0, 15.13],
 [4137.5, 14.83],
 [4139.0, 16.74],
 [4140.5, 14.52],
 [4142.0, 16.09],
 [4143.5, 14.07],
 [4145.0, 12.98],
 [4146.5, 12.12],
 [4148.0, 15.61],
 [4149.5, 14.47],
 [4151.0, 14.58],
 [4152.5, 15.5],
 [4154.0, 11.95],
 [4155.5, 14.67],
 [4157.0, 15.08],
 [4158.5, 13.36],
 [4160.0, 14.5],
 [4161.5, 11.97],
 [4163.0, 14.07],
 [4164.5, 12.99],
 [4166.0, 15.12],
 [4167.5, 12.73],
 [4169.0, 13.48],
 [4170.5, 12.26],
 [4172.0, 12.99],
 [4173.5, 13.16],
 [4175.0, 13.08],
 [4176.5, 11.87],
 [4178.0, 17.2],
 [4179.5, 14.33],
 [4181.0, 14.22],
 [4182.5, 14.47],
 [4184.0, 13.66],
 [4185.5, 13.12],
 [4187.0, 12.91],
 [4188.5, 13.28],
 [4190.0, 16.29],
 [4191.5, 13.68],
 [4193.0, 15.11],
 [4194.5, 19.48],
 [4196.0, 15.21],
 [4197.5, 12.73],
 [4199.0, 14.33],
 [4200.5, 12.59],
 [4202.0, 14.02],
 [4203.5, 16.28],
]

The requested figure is -169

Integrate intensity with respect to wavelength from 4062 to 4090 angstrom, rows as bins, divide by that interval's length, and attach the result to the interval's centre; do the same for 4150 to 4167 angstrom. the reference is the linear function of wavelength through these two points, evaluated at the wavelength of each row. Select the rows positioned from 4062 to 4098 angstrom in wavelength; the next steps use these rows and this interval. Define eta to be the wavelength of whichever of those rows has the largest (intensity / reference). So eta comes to 4080.5 angstrom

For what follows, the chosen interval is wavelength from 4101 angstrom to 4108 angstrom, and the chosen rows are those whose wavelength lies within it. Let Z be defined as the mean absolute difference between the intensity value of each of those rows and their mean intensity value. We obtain 1.4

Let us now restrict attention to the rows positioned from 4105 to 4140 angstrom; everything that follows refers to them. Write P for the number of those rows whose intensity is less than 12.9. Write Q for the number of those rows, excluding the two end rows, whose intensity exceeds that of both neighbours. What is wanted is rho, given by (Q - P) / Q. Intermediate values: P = 6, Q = 7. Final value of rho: 0.1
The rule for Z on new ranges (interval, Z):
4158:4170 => 0.8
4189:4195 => 1.7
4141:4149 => 1.3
